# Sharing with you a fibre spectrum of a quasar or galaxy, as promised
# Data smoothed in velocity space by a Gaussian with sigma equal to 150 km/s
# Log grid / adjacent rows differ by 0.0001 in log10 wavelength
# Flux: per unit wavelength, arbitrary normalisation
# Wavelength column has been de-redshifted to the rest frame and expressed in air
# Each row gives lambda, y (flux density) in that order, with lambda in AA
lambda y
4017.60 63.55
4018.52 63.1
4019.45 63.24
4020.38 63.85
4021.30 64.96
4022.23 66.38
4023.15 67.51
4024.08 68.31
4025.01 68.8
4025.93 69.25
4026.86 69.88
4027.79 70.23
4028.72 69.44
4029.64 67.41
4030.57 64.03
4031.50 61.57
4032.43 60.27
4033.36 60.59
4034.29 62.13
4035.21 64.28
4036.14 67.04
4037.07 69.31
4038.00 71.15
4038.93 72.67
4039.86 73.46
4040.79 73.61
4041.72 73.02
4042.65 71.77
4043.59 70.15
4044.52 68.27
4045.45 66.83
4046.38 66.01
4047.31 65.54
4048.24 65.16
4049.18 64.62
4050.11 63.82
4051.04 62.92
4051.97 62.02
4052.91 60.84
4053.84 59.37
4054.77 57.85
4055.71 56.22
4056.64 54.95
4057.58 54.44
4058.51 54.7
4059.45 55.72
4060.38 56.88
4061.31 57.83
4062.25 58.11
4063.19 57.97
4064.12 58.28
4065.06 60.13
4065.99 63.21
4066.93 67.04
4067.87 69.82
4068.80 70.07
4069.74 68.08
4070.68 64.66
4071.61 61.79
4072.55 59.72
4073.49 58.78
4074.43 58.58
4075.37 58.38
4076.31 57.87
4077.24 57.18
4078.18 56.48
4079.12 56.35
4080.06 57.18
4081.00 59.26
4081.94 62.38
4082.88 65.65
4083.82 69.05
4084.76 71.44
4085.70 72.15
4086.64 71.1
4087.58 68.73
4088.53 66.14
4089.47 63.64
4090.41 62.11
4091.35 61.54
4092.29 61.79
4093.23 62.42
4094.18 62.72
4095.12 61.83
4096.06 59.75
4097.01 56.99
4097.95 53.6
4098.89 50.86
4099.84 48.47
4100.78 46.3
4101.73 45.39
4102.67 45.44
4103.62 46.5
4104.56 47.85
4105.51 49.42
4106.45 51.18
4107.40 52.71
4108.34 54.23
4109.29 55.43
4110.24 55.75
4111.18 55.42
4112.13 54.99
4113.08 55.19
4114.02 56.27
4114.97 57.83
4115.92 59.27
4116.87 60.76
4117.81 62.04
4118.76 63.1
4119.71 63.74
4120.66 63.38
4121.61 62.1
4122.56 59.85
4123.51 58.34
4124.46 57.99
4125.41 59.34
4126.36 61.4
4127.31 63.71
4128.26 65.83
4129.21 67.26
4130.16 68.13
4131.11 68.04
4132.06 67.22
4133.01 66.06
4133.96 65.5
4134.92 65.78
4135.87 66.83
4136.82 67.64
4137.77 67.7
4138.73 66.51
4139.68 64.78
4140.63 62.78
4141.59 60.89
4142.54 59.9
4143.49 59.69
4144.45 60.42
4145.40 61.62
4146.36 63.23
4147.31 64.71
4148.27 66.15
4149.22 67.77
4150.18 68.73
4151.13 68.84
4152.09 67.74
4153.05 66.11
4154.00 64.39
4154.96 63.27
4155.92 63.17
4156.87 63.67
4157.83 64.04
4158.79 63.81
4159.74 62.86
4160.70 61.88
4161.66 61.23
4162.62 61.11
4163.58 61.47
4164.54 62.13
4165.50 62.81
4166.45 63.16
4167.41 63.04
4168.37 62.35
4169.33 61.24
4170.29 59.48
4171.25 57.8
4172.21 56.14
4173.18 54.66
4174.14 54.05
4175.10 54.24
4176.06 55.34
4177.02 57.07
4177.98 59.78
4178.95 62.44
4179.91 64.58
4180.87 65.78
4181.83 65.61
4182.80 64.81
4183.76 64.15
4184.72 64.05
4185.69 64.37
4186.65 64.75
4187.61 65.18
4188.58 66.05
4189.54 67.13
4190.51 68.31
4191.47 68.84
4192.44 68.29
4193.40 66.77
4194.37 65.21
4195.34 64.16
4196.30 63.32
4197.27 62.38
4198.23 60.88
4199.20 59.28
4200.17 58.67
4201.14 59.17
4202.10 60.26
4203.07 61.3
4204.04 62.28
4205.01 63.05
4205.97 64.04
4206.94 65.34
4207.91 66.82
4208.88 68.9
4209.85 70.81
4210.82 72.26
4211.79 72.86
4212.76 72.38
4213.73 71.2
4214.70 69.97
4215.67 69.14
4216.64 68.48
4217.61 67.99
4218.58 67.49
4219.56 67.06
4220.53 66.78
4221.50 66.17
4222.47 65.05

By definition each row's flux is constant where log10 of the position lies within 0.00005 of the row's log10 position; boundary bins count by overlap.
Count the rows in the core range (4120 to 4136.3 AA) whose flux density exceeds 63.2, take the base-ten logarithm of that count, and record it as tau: 1.0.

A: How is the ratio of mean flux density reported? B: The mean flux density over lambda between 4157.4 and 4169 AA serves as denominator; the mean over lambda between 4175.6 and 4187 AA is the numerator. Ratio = 1.00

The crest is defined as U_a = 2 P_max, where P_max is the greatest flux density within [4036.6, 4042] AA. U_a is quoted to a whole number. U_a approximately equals 147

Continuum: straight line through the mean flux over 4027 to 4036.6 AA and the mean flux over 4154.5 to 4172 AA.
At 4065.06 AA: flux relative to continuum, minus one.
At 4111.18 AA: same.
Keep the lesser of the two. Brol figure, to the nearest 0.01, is -0.12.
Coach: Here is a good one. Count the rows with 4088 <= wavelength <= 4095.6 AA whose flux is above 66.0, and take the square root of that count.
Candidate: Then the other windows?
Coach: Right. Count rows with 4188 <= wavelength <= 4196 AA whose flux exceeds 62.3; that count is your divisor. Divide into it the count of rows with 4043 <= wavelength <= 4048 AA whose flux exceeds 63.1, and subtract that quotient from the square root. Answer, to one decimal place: 0.4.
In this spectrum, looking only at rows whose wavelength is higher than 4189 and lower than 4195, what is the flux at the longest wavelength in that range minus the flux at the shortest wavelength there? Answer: -1.9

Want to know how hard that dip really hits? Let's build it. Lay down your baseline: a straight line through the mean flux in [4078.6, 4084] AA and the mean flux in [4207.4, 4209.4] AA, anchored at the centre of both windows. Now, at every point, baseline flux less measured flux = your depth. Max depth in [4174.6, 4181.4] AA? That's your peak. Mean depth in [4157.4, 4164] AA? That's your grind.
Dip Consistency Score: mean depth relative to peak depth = 0.3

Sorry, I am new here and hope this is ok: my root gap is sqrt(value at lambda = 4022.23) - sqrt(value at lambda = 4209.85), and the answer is -0.27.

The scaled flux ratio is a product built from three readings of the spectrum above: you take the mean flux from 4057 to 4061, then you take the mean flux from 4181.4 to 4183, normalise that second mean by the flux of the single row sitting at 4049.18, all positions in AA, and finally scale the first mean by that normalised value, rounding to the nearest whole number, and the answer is 56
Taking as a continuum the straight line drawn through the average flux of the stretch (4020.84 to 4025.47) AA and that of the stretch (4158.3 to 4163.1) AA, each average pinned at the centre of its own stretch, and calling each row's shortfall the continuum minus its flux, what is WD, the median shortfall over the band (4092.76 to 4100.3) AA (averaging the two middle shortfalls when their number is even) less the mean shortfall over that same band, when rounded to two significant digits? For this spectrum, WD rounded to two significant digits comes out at -1.3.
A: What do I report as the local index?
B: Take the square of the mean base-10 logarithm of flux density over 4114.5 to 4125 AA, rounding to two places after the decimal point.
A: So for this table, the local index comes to 3.18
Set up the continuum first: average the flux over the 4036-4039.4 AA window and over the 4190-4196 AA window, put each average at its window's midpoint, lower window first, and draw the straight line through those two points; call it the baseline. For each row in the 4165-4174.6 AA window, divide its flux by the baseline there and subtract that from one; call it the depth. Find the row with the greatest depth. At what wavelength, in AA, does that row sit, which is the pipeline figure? 4174.14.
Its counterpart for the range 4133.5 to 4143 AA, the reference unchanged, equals 4142.54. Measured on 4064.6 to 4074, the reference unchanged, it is 4073.49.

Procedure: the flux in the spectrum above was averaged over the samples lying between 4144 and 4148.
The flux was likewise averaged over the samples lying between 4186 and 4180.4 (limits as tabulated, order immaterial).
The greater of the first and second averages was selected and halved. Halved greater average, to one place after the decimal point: 32.4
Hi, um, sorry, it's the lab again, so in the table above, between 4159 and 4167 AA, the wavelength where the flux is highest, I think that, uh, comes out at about 4166.45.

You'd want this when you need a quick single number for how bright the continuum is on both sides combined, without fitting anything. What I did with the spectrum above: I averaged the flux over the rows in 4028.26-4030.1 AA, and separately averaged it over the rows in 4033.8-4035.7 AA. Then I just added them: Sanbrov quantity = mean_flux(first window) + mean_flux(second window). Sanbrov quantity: 132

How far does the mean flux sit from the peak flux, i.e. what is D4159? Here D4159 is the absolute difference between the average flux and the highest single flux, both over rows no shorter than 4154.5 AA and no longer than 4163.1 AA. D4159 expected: 1.3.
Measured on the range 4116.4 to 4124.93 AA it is 2.5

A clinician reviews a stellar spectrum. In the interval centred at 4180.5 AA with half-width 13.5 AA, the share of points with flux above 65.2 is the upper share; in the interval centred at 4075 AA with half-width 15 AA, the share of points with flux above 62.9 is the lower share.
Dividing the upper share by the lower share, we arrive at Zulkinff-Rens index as 0.65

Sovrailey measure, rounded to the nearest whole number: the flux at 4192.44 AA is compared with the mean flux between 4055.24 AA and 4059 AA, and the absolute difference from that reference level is 13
